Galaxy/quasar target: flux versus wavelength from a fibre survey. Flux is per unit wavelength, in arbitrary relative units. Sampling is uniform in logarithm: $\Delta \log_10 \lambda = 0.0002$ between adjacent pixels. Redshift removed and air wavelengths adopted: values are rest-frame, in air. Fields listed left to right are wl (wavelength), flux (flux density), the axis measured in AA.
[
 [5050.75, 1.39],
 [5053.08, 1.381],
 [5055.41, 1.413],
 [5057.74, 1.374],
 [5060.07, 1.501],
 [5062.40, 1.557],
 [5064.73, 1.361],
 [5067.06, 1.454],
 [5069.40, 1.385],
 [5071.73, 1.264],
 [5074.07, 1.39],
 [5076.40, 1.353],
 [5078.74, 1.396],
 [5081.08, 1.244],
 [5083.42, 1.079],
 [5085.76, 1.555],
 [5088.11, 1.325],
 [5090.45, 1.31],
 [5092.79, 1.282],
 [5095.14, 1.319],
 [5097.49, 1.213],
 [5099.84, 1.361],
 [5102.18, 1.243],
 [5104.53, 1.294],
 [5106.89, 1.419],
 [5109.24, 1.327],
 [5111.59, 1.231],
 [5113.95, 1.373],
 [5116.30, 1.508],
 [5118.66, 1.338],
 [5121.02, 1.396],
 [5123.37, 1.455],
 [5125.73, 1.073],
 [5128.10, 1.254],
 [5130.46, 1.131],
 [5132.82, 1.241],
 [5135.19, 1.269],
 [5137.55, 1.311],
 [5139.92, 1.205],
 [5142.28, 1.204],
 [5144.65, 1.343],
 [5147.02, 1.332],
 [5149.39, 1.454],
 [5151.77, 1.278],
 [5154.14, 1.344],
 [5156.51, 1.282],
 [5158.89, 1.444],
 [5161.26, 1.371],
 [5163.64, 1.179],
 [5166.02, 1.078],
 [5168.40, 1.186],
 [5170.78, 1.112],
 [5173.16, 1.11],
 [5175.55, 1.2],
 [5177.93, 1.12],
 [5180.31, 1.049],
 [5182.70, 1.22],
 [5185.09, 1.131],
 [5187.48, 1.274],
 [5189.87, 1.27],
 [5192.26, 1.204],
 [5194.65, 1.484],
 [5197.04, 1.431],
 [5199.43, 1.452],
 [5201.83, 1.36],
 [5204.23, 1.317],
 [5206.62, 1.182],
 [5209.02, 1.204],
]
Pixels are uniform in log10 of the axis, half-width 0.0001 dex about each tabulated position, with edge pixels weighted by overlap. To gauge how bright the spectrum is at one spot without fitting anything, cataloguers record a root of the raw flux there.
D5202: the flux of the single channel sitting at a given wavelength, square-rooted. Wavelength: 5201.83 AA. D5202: 1.166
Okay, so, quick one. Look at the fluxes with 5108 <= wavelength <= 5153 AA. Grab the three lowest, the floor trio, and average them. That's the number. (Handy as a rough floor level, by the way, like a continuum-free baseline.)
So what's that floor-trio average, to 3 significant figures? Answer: 1.14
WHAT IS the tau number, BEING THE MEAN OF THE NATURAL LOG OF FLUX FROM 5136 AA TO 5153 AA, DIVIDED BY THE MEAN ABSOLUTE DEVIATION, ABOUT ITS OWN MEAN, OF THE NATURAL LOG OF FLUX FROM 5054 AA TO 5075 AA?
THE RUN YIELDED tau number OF 6.0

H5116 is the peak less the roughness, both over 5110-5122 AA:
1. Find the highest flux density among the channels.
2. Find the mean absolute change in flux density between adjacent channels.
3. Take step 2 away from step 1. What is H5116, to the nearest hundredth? 1.38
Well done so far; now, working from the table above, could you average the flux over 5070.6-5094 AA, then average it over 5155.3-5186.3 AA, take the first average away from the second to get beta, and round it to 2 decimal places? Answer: -0.13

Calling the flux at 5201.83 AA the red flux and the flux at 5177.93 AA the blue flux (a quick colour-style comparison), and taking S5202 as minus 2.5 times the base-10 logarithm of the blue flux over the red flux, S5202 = 0.21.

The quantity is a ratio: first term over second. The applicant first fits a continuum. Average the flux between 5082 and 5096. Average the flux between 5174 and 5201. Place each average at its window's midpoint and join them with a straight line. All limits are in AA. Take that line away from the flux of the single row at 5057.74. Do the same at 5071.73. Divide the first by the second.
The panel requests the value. -0.8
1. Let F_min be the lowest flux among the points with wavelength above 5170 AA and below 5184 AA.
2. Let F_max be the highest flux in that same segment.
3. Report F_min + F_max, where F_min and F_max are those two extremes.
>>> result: 2.27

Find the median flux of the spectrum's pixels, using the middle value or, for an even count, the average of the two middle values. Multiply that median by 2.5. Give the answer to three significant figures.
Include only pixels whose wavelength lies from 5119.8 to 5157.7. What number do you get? 3.20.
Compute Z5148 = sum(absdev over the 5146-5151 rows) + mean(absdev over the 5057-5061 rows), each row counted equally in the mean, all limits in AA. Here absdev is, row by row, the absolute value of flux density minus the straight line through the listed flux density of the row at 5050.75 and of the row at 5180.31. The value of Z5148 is 0.59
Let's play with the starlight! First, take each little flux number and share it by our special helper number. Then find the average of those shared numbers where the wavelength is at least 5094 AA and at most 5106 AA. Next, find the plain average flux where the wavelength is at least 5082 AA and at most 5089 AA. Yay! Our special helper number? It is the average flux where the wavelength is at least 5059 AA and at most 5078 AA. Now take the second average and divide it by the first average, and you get 1.44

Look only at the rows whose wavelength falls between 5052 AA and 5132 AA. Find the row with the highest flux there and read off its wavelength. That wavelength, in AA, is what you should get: 5062.40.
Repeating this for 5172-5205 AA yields 5194.65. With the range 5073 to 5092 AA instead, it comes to 5085.76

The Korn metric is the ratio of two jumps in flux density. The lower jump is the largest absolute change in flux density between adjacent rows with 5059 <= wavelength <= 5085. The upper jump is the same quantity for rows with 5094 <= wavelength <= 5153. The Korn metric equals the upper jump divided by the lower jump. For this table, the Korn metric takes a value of 1.9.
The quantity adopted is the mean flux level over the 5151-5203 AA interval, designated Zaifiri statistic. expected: 1.25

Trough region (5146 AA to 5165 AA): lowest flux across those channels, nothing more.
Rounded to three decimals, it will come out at 1.179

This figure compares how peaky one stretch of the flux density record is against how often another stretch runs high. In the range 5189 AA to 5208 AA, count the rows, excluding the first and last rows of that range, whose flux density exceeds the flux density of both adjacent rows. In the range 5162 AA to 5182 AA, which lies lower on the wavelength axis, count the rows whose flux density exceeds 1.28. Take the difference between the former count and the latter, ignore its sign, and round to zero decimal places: 2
